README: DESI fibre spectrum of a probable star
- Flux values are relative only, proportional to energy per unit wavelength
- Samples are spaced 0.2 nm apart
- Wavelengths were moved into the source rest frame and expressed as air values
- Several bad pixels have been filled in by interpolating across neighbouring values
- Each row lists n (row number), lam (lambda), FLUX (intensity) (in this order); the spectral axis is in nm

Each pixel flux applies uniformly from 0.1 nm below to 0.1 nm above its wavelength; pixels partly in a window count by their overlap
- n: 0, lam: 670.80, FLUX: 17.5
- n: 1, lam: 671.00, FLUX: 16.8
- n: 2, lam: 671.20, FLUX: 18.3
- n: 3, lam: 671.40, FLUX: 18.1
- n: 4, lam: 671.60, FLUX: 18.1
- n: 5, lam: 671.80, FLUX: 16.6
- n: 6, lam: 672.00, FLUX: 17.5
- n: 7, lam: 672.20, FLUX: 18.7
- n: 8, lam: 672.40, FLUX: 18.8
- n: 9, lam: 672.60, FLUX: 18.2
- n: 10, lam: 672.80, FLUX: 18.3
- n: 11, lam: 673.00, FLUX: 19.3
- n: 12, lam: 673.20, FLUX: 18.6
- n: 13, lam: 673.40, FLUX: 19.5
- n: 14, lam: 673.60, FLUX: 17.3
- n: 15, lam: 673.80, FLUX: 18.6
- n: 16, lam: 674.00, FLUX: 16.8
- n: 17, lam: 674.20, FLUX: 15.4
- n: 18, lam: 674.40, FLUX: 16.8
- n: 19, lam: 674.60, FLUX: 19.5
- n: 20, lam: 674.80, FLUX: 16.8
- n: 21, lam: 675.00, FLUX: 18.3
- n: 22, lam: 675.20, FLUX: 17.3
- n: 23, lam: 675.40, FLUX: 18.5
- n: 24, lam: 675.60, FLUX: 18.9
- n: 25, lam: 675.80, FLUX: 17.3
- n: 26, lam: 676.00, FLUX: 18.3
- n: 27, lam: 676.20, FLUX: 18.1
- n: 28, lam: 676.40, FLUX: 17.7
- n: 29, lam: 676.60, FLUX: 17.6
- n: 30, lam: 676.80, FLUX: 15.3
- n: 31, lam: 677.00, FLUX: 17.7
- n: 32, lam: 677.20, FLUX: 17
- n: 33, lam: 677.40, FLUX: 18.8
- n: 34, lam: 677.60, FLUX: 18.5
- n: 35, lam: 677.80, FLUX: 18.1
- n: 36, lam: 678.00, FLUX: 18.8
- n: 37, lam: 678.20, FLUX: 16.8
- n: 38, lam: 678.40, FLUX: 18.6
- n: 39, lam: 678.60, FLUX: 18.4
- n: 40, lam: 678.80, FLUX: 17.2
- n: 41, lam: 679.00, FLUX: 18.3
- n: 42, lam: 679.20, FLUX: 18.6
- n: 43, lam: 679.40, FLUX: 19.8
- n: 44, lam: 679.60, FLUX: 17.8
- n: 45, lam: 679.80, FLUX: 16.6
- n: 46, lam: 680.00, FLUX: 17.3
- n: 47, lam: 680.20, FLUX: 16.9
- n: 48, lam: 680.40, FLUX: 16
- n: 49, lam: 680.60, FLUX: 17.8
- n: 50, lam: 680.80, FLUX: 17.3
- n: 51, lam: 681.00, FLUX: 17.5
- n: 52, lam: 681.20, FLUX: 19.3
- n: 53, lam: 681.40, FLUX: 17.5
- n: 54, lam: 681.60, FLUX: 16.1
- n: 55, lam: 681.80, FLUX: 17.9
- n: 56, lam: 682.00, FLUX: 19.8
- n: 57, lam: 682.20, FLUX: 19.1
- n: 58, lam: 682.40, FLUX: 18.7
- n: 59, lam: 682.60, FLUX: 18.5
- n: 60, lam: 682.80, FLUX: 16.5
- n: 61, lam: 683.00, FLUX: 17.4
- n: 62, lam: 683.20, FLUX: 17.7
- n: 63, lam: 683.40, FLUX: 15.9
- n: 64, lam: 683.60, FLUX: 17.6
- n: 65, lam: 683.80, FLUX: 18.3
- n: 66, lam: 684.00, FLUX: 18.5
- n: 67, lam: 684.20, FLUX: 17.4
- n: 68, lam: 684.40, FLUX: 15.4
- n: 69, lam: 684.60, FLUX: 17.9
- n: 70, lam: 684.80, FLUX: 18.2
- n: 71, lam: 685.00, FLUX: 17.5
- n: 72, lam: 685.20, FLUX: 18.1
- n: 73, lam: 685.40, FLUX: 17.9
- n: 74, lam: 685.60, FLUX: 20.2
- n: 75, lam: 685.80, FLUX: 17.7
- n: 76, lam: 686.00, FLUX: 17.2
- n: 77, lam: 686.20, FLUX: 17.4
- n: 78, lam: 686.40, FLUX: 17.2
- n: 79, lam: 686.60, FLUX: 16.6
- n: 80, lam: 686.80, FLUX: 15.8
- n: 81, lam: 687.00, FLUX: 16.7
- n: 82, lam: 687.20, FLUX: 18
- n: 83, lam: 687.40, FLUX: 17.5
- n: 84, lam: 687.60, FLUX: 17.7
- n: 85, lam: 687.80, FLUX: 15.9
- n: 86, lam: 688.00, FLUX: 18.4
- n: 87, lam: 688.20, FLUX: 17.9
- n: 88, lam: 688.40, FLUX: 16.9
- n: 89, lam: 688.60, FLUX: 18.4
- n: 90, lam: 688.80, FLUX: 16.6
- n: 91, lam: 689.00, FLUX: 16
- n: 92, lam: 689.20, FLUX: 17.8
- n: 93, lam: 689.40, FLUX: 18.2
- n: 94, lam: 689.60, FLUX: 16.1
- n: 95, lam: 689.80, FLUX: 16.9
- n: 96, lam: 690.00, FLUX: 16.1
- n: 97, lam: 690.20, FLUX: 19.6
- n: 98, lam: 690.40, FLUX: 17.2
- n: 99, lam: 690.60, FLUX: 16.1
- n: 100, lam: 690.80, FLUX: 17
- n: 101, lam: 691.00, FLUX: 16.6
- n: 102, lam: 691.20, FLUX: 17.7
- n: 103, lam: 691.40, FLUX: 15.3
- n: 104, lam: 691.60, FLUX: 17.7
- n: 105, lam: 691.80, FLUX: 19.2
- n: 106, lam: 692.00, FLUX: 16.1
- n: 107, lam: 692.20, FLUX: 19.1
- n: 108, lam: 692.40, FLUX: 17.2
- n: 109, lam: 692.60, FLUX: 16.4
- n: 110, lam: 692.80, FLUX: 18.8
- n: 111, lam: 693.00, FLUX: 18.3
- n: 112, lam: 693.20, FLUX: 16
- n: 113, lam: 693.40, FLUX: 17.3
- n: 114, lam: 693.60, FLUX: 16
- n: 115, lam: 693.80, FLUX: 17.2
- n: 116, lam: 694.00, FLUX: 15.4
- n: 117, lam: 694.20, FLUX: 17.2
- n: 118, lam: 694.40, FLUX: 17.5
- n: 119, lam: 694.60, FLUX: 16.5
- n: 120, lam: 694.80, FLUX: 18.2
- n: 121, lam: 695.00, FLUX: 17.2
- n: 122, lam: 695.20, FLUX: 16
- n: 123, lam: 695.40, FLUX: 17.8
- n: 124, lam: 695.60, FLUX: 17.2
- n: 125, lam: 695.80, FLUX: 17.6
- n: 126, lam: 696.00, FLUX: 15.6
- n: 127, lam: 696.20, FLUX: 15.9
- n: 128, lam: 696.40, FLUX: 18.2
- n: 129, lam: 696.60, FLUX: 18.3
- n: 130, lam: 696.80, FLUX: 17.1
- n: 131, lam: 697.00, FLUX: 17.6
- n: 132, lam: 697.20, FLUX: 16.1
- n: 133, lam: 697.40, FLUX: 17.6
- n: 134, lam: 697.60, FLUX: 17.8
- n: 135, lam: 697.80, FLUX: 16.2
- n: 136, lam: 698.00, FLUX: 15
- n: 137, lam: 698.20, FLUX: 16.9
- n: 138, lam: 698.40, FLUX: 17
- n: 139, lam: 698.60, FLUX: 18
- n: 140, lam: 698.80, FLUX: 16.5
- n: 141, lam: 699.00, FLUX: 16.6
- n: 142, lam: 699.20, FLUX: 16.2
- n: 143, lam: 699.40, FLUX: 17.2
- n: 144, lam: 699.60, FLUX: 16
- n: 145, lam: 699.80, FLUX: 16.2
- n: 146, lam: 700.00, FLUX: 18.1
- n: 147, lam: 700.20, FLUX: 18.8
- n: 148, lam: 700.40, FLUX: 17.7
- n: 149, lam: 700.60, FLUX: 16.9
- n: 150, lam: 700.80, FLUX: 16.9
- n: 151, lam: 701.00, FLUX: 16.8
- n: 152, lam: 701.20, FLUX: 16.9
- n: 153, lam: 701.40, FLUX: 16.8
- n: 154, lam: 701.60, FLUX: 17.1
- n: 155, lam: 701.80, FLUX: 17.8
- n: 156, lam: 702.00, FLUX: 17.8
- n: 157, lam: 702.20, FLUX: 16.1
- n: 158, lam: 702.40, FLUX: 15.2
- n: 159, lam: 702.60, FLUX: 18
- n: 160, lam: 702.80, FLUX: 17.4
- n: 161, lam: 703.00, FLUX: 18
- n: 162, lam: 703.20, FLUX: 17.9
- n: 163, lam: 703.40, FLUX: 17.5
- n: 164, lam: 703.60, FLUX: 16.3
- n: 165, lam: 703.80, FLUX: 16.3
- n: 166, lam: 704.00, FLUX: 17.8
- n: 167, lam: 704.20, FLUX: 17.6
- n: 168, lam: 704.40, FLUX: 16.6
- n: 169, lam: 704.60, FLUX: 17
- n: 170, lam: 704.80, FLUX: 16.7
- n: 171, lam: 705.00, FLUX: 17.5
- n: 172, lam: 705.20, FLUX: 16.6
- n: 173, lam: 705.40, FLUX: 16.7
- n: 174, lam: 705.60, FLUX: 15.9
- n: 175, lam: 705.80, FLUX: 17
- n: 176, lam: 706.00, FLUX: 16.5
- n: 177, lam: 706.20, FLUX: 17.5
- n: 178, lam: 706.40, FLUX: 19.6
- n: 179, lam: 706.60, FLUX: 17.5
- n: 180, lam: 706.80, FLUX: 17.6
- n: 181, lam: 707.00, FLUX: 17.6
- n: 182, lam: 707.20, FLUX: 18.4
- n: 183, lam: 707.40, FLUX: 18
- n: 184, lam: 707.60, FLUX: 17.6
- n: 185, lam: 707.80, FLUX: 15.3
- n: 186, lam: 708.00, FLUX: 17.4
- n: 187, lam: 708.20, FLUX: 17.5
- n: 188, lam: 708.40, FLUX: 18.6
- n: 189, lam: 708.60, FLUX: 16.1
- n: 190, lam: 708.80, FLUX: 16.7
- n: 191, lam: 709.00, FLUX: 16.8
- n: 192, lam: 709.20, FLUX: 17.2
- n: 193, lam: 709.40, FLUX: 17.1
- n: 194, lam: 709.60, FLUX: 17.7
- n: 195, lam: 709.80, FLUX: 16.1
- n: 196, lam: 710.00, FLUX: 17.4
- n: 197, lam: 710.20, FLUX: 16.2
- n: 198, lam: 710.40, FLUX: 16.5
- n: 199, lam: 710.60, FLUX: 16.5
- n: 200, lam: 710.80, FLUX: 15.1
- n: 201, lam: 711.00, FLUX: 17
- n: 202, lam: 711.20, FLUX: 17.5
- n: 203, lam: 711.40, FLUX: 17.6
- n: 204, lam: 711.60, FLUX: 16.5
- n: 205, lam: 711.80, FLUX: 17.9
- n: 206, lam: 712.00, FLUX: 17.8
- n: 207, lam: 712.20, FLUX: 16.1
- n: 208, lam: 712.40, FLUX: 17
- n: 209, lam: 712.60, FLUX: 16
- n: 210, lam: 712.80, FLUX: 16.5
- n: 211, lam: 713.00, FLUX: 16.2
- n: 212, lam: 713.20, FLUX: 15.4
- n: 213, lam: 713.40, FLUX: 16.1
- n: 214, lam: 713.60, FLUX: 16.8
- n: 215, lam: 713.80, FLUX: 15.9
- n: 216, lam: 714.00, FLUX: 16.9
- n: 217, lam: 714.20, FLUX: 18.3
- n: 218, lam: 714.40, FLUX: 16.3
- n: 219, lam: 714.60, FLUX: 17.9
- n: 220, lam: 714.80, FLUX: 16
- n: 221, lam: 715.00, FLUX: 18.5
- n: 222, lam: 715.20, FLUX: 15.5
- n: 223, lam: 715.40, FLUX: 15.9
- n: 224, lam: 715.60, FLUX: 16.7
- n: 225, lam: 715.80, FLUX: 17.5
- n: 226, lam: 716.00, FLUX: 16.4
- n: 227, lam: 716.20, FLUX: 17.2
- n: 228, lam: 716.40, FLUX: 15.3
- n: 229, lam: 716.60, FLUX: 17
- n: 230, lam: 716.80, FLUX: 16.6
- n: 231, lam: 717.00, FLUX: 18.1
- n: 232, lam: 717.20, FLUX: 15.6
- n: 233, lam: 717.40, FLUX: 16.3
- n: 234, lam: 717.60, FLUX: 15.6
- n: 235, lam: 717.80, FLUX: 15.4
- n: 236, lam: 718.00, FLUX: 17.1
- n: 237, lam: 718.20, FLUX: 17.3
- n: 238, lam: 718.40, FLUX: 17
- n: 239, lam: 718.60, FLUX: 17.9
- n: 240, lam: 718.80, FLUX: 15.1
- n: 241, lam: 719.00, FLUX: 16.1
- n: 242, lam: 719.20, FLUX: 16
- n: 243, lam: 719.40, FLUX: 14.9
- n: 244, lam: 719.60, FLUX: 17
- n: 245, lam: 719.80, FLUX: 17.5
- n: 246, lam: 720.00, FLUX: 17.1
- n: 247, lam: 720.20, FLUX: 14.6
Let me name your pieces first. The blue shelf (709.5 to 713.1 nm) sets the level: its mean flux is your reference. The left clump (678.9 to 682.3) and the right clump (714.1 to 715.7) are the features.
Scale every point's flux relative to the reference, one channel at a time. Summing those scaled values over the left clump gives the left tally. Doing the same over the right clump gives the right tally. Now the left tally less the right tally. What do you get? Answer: 10.1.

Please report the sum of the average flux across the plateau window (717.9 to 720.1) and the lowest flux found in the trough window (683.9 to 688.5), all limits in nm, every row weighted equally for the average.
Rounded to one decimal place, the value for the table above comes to 32.0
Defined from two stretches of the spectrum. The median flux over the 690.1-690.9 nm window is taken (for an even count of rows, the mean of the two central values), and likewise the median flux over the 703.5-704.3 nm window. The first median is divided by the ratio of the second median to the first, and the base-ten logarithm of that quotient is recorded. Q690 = 1.24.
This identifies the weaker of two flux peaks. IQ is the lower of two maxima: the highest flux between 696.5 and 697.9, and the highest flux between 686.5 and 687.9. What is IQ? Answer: 18.0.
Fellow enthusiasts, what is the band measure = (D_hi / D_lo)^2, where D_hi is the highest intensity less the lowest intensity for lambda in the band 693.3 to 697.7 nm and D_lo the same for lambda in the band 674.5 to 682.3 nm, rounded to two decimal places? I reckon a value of 0.42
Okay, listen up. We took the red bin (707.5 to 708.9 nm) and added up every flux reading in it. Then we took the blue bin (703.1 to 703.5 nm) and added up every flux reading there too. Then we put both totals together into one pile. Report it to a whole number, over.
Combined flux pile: 155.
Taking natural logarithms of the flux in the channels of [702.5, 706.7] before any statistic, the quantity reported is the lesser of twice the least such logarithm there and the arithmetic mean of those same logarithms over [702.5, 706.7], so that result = 2.85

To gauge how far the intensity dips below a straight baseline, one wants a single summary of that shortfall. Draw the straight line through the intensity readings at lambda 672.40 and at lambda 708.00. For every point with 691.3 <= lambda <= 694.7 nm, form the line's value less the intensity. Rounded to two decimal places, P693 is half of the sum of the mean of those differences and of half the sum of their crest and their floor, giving 0.83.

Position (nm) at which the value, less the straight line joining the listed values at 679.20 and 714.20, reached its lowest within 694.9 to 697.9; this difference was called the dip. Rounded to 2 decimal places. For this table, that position 696.00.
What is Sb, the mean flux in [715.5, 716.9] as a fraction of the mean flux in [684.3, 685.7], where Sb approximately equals 0.932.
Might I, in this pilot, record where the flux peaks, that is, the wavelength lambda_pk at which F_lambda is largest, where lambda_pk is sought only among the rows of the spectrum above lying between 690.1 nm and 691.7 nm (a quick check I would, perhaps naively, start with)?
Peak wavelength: 690.20 nm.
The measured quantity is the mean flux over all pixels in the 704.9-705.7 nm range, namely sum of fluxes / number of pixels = 16.7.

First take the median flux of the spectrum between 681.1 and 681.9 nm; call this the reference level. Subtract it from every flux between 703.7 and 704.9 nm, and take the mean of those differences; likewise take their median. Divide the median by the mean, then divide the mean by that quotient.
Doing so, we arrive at -0.58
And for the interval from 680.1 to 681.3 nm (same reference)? -0.18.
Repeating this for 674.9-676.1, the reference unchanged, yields 0.27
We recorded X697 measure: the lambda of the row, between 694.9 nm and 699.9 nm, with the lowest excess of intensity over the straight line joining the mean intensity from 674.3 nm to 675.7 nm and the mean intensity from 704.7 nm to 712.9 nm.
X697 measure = 698.00 nm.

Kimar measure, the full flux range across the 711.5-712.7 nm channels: 1.9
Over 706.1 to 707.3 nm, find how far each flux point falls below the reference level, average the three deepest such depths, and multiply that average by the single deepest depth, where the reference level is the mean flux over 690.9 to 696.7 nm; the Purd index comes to 0.1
